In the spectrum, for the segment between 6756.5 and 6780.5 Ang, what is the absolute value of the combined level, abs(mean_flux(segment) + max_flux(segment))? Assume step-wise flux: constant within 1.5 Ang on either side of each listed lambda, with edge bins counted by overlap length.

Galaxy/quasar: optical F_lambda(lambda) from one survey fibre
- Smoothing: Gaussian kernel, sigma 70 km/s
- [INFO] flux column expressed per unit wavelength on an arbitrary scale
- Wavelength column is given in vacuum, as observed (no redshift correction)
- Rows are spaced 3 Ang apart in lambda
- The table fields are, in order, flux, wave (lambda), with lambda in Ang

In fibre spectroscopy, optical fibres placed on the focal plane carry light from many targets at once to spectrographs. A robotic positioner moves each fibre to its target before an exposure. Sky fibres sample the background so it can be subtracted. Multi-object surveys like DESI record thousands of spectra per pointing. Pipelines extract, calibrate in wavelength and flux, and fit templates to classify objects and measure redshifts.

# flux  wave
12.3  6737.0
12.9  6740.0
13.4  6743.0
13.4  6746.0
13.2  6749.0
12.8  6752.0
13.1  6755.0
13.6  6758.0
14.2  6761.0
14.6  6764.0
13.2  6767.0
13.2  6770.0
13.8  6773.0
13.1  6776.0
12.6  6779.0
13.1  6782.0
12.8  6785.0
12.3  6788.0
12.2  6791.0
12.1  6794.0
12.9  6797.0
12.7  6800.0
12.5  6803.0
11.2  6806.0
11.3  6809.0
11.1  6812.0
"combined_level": 28.1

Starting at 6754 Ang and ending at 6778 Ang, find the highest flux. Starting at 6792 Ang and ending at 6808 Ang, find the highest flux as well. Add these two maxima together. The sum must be 27.50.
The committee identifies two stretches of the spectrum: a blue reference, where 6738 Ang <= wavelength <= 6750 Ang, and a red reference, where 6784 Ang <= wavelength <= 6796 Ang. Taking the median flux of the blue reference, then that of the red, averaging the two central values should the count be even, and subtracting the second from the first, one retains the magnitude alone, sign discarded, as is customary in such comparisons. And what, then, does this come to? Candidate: 1.05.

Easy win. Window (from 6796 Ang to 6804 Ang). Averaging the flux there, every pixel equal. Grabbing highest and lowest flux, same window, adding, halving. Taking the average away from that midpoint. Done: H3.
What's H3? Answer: 0.00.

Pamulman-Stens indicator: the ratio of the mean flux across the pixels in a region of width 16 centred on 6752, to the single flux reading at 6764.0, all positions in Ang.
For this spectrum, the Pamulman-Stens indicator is 0.91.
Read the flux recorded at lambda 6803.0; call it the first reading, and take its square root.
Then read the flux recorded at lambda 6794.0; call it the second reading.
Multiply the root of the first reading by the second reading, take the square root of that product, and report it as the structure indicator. 6.54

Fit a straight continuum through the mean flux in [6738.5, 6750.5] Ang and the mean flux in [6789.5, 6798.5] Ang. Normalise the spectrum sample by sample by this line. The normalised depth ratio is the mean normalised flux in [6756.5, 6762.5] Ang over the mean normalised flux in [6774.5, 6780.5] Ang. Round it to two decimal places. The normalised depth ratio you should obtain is 1.06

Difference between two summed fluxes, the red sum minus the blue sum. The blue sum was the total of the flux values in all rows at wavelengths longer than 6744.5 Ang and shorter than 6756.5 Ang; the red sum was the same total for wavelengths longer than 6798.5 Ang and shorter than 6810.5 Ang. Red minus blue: -4.8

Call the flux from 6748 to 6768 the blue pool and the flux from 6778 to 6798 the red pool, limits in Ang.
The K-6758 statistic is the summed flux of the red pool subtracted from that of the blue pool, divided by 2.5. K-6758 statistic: 2.7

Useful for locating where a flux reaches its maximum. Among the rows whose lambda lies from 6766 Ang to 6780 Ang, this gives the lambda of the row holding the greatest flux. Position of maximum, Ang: 6773.0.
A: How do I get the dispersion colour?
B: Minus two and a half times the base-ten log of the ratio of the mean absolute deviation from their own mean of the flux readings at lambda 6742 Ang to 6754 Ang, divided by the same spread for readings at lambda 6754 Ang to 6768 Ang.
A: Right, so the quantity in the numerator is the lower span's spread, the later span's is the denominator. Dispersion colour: 1.1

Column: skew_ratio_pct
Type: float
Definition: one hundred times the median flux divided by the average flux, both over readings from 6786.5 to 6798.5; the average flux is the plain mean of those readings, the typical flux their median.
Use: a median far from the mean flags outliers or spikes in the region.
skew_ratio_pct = 99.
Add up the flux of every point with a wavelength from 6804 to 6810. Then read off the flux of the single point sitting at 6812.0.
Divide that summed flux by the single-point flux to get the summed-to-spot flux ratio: 2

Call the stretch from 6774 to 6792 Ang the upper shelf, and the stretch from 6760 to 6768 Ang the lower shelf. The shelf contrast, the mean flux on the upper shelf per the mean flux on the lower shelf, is 0.91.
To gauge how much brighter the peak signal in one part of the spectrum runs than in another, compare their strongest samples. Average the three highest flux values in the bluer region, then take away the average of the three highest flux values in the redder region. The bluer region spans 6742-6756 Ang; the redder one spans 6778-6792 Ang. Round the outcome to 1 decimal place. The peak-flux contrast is 0.5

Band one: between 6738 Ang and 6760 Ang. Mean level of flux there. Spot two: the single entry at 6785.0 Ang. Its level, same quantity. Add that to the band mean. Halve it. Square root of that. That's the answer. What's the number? 3.61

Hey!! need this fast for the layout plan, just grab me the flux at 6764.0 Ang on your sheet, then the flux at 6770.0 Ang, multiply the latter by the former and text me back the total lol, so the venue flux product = 193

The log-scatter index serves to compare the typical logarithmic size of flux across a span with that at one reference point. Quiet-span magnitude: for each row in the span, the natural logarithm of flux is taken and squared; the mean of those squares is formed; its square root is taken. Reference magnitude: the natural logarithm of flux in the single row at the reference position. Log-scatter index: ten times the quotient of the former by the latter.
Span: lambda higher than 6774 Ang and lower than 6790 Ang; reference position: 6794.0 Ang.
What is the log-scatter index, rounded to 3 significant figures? 10.2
